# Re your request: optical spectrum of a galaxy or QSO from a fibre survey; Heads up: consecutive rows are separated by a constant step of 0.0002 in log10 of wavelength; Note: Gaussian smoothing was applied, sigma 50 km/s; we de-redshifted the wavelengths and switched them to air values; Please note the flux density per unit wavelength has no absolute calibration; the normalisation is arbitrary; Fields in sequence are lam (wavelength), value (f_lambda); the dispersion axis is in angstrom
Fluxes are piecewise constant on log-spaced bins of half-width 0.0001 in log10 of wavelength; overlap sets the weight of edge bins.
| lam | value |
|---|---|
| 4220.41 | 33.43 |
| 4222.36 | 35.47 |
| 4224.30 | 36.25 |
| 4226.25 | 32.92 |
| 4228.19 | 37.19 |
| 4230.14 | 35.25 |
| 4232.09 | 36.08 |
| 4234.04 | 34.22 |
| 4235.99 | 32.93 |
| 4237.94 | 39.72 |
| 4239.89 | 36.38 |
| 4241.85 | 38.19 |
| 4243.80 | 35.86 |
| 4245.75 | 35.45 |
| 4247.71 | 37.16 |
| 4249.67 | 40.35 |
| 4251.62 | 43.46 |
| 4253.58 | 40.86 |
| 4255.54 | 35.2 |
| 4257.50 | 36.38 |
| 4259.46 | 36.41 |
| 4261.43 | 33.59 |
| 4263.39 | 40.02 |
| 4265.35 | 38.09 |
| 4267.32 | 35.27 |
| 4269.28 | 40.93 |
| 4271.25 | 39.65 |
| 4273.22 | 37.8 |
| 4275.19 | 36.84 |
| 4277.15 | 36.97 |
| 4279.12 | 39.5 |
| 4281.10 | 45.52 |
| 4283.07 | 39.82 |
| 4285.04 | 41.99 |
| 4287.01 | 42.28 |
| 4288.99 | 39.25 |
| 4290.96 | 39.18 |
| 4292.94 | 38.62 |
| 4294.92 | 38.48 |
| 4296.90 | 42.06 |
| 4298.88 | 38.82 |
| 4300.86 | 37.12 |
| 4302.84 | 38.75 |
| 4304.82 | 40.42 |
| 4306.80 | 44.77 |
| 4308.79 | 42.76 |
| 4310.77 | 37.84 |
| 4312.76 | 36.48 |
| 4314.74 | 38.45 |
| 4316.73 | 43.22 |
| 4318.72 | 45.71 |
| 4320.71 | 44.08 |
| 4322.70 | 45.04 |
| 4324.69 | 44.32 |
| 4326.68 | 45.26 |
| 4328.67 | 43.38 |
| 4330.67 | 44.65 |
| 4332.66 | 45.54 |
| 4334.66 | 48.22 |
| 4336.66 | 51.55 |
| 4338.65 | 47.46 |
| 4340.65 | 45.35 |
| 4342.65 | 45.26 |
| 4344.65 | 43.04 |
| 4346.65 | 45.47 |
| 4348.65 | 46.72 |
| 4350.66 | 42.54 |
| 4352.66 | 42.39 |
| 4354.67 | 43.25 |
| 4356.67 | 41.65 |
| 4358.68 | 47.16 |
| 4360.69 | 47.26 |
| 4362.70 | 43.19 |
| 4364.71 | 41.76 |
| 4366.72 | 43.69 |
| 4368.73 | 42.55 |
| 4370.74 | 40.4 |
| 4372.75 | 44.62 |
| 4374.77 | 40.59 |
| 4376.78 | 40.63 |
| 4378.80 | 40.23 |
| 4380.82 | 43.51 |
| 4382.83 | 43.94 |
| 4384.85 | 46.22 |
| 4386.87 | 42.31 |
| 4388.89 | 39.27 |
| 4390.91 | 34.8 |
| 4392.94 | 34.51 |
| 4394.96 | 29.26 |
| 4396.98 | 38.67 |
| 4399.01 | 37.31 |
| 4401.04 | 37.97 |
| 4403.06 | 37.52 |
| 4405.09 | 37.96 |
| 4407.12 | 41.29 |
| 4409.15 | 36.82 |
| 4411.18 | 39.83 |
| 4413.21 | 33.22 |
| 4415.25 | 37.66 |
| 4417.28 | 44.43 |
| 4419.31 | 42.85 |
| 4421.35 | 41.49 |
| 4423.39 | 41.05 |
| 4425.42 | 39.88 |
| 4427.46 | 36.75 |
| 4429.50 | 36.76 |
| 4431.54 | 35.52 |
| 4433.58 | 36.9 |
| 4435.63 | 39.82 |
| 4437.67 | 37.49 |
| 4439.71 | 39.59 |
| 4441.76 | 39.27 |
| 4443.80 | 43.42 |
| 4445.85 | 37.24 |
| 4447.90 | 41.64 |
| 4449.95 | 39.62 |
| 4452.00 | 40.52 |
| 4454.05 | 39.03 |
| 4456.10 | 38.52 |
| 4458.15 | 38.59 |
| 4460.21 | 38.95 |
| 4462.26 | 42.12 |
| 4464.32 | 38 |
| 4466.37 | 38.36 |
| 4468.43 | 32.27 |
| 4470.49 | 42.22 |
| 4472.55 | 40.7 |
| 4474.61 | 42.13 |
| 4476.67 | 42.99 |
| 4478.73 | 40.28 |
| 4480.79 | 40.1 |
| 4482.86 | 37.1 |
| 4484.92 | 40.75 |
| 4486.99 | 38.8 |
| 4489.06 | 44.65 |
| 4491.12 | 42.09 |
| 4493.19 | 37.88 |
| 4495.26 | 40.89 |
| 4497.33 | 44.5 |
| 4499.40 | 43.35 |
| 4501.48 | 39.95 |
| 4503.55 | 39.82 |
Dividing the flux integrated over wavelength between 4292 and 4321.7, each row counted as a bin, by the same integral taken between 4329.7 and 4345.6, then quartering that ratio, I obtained 0.41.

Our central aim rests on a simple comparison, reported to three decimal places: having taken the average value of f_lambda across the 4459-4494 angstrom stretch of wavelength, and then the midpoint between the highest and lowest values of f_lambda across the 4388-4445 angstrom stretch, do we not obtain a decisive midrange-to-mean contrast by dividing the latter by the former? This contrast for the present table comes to 0.922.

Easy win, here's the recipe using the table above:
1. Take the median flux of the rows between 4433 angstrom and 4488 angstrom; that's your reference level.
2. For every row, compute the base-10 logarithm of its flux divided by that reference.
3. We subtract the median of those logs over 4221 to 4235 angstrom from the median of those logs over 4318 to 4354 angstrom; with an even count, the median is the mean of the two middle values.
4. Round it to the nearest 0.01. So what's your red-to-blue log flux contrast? 0.11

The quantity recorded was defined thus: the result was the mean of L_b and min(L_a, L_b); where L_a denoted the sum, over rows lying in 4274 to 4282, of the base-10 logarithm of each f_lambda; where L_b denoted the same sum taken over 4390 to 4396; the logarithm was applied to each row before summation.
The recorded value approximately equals 4.5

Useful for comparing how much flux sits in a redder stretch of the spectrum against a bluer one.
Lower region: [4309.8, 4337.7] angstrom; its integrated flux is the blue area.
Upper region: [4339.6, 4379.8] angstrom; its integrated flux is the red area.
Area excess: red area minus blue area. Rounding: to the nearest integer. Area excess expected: 520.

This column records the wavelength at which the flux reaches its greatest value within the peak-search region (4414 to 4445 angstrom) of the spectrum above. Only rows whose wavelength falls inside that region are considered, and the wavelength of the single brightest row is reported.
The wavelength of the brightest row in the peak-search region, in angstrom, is 4417.28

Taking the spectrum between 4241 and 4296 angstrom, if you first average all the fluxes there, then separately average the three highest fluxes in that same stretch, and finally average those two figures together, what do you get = 41.2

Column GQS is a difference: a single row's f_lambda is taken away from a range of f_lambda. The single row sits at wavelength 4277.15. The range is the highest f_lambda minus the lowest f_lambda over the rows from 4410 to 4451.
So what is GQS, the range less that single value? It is -25.8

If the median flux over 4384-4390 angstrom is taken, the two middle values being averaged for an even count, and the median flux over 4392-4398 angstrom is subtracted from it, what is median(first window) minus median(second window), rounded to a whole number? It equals 8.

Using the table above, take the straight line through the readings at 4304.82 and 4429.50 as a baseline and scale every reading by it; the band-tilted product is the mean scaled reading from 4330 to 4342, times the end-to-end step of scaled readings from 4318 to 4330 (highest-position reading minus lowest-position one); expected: -0.060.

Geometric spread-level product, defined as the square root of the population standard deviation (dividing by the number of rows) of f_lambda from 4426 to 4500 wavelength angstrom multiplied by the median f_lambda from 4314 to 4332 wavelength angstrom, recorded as 10.8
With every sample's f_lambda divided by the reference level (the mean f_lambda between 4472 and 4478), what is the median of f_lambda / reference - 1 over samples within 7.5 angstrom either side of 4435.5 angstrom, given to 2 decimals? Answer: -0.11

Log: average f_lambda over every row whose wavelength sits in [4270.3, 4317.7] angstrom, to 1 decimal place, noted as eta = 39.9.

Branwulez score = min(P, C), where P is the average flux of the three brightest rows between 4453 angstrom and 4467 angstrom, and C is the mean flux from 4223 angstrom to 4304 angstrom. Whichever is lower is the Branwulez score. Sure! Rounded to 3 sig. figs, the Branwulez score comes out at 38.1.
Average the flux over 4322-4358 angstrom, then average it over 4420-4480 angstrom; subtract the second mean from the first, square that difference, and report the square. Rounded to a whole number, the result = 33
